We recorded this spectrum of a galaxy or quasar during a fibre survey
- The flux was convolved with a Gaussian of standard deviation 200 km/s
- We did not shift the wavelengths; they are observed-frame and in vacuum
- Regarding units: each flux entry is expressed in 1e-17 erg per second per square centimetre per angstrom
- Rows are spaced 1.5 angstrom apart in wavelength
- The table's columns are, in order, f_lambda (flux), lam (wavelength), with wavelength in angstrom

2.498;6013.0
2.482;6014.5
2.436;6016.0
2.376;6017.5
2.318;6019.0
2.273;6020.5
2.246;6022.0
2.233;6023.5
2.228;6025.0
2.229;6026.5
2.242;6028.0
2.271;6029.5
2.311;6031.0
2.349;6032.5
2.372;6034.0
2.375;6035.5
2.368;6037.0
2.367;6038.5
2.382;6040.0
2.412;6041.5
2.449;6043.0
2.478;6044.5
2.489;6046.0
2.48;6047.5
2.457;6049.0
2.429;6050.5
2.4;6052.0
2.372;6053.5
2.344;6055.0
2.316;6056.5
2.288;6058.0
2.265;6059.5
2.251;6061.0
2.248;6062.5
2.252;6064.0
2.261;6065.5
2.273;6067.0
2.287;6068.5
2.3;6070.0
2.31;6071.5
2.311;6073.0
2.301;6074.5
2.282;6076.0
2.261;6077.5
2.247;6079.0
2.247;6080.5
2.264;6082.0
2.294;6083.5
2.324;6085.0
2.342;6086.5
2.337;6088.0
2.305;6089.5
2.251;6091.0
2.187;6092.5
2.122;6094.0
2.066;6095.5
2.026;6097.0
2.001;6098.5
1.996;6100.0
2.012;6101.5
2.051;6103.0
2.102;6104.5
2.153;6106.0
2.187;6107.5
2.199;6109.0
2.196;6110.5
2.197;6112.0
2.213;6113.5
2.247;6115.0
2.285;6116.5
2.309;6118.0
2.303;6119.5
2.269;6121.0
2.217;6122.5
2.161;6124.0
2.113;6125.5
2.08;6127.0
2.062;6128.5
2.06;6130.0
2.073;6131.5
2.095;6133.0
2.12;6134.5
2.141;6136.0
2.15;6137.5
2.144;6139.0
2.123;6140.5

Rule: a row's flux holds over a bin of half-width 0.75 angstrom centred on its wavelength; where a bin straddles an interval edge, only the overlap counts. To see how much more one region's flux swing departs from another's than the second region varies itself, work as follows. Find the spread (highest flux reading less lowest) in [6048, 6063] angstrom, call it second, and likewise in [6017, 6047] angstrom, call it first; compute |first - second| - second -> -0.16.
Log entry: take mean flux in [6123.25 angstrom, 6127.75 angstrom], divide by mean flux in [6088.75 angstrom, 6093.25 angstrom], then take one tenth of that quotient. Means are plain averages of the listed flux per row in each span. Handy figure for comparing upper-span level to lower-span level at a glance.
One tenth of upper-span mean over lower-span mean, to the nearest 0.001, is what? 0.094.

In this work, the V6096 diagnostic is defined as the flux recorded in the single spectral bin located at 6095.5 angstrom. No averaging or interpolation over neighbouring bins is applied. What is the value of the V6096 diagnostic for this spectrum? 2.066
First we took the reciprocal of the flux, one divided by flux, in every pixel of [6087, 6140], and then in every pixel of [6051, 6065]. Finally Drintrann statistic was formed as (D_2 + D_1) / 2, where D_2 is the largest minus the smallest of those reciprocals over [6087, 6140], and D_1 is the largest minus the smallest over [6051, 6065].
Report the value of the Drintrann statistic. 0.051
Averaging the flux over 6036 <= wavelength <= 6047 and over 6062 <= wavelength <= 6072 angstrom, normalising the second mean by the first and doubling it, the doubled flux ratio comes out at 1.88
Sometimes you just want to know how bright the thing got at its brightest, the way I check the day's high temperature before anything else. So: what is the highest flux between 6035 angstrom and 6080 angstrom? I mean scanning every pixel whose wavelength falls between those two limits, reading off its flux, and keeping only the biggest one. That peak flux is 2.489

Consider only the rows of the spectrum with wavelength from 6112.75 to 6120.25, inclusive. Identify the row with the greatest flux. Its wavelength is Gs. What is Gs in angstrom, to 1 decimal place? 6118.0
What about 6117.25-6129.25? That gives 6118.0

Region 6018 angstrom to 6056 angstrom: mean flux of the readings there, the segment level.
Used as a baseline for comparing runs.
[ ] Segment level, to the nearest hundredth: 2.35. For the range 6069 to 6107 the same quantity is 2.20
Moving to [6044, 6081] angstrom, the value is 2.33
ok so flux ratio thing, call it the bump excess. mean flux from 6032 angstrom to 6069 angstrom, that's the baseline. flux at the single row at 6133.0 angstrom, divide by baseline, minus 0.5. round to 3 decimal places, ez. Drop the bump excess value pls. 0.388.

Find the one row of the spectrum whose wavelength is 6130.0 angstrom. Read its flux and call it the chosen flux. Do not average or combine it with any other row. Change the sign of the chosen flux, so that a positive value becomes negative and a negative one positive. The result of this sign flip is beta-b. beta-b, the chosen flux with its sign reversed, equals -2.06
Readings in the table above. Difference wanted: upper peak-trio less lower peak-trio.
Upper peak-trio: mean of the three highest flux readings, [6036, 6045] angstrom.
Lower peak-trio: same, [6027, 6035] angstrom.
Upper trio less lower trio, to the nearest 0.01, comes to 0.10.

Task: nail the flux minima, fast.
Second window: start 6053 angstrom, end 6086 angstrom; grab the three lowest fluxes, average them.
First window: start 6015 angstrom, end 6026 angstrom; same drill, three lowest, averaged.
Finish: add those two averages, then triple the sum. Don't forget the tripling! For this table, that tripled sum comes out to 13.4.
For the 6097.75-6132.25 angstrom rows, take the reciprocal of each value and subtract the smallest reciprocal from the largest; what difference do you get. 0.068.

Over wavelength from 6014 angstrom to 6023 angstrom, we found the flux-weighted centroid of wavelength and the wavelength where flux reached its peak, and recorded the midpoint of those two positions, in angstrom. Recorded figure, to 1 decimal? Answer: 6016.3 angstrom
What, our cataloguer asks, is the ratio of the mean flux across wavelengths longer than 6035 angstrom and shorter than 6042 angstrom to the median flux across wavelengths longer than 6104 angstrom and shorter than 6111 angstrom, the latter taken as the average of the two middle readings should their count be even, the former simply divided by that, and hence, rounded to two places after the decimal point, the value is 1.09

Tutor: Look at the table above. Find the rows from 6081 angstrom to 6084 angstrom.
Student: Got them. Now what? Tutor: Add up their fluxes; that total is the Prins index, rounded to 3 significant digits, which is 4.56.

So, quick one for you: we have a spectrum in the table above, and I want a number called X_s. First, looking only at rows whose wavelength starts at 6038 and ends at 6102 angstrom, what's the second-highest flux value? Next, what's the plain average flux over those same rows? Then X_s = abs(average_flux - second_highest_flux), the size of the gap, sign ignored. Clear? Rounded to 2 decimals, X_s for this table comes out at 0.19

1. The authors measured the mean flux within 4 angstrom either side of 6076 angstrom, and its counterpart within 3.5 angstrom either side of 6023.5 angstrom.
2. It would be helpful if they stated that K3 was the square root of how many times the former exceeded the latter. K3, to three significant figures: 1.01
